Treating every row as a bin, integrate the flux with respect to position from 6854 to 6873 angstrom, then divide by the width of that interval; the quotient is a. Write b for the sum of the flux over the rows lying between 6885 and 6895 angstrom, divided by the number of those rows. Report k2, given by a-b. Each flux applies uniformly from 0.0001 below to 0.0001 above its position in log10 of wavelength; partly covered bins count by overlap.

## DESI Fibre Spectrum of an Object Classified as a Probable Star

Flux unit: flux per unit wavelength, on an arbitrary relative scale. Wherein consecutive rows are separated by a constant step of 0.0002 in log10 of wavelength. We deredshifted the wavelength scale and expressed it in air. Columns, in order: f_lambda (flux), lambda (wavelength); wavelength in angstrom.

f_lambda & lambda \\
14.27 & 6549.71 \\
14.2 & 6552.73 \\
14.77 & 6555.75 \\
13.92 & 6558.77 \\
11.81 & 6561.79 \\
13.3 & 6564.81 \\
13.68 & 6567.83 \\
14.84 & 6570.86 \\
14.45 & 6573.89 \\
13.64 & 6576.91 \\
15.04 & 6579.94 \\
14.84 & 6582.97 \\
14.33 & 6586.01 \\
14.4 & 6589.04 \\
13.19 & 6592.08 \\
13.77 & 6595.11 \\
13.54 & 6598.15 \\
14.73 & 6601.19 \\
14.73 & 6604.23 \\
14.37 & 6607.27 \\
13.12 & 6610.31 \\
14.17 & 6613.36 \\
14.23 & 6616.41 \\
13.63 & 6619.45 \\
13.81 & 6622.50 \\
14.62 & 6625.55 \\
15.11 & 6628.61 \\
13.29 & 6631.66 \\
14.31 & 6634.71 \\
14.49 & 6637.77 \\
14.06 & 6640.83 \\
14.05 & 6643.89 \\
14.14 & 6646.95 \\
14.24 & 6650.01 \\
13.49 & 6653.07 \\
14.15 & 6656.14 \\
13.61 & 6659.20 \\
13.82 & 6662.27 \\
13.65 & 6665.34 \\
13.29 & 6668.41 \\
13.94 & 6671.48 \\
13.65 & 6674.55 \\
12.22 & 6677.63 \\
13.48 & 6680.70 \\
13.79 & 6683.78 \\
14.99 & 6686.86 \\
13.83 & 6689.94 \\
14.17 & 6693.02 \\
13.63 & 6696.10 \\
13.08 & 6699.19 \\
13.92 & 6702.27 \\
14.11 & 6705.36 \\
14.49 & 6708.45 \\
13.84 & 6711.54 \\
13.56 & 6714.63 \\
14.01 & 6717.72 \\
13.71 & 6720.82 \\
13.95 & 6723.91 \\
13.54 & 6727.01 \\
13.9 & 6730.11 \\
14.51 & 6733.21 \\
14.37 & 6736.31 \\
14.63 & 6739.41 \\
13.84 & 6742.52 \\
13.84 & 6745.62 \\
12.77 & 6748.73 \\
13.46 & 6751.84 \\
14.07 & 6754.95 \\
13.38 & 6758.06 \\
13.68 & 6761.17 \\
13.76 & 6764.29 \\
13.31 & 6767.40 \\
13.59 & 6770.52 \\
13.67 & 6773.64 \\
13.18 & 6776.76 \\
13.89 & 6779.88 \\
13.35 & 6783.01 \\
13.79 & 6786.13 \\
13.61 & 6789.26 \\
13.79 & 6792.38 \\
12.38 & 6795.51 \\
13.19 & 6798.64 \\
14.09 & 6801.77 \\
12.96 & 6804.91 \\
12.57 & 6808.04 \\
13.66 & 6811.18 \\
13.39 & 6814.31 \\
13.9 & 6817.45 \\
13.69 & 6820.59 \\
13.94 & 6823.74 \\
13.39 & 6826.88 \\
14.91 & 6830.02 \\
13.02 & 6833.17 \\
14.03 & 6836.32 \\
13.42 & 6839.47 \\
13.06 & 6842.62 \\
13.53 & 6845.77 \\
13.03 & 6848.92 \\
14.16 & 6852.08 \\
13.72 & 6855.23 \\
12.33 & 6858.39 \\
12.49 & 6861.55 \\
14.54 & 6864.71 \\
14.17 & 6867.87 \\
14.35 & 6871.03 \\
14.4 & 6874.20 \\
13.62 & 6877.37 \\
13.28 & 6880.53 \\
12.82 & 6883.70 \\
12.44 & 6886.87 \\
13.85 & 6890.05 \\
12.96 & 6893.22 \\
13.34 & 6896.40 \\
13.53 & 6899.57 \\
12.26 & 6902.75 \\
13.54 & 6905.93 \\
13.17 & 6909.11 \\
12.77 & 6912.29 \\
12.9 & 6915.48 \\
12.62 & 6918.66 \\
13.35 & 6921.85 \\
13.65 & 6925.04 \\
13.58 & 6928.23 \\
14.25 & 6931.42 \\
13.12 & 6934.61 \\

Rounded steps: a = 13.6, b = 13.1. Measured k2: 0.5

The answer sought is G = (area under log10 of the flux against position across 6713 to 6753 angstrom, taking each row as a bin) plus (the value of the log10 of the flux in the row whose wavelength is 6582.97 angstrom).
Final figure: 46.8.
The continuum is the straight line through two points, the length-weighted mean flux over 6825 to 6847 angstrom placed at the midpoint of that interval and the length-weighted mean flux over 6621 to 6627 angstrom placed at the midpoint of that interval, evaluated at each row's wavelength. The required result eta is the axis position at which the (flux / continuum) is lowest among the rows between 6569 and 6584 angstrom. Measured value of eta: 6576.91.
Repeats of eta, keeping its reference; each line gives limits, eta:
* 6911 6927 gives 6918.66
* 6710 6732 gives 6714.63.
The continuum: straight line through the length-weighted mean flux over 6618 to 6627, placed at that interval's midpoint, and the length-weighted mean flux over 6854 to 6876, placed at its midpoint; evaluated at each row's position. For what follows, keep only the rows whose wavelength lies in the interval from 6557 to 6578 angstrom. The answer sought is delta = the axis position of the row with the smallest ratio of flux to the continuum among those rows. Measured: 6561.79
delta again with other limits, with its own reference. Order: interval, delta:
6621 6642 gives 6631.66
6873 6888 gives 6886.87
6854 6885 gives 6858.39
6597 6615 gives 6610.31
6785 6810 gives 6795.51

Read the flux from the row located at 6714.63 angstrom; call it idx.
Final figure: 13.56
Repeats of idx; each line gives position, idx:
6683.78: 13.79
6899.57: 13.53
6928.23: 13.58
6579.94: 15.04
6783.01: 13.35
